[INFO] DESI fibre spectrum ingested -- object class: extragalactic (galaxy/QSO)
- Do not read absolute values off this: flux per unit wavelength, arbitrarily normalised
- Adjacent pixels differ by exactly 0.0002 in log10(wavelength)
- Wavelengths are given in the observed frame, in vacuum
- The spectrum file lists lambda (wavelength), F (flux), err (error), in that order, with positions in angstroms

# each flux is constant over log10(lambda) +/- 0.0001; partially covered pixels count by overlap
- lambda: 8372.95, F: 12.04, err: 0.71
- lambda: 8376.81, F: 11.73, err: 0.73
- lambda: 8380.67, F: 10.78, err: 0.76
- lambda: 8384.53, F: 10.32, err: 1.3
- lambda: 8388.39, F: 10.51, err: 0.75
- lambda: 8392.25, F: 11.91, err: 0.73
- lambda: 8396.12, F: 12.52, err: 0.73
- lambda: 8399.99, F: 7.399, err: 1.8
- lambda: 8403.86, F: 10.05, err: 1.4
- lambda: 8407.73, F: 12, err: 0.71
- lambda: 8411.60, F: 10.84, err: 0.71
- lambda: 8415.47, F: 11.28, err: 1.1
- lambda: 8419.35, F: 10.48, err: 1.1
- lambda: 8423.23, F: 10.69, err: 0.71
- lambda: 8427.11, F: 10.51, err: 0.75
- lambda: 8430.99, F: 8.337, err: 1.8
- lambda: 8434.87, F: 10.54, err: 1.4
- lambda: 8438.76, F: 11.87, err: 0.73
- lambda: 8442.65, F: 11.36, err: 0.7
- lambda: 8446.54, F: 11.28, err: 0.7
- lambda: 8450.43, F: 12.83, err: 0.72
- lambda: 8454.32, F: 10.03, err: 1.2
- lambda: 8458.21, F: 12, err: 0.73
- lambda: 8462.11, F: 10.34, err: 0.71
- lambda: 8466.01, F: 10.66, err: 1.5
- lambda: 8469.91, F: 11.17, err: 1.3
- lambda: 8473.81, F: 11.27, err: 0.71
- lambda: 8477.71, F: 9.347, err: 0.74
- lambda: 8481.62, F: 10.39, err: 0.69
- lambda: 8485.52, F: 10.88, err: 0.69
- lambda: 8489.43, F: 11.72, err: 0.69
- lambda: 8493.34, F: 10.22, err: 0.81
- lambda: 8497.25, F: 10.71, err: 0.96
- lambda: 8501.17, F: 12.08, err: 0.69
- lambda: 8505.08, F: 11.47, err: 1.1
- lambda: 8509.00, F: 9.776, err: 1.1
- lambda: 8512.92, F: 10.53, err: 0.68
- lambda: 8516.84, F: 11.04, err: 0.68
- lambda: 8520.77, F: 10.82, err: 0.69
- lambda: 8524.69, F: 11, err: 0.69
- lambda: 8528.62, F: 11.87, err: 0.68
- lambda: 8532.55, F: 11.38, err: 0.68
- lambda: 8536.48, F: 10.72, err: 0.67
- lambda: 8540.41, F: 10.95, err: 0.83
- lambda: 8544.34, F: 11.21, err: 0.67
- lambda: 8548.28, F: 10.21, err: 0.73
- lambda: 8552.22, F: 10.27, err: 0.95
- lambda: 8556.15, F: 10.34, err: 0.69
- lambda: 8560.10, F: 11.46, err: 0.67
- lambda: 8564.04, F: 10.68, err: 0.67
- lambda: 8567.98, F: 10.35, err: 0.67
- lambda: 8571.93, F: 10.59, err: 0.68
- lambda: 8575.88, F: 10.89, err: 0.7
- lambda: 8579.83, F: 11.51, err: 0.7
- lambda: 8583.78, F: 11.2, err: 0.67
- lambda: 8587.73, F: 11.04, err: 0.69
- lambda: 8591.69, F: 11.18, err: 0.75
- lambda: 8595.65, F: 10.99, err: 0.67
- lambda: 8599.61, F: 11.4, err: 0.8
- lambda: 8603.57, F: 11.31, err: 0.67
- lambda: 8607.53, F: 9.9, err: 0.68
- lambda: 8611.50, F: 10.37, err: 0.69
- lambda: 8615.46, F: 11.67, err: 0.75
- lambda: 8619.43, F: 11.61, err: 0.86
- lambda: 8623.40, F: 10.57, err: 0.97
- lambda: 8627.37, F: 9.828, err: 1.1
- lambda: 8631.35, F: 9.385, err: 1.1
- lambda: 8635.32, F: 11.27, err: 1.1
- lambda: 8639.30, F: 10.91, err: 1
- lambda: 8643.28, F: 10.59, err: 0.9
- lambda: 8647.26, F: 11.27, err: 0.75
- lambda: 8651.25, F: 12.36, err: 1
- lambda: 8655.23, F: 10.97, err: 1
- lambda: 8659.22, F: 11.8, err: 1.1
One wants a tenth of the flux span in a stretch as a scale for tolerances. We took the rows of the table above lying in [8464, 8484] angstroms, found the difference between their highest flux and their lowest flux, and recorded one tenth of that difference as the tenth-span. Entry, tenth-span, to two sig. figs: 0.19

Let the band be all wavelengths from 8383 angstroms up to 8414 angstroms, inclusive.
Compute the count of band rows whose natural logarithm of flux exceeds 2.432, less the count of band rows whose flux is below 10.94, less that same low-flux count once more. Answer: -7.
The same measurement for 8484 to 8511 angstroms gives -5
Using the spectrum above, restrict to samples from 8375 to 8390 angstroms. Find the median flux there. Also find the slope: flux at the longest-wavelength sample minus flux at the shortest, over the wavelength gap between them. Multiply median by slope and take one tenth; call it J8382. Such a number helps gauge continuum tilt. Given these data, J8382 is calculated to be -0.112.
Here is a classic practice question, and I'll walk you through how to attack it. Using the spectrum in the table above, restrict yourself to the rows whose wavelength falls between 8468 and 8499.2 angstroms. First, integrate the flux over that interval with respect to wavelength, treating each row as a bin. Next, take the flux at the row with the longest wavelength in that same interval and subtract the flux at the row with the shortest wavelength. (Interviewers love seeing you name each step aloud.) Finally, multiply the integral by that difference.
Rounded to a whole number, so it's -154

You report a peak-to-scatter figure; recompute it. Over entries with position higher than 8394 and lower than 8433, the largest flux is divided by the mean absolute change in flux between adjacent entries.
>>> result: 8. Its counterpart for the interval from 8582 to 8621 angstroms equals 25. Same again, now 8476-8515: 12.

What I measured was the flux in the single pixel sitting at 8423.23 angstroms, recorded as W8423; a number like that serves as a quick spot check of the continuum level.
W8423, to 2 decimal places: 10.69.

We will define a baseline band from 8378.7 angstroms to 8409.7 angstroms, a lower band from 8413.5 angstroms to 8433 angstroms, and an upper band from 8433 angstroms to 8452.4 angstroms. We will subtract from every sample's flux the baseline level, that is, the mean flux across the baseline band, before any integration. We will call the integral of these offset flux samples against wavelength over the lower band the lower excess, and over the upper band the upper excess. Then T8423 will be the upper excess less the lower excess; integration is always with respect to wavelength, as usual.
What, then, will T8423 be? 26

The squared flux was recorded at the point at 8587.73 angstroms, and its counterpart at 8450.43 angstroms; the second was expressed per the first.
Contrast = 1.35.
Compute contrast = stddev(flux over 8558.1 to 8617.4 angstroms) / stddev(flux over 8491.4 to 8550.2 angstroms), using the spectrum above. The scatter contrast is 0.81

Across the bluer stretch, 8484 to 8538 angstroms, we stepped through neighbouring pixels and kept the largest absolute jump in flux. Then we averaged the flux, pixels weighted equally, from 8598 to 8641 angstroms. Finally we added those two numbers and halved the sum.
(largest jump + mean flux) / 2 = 6.2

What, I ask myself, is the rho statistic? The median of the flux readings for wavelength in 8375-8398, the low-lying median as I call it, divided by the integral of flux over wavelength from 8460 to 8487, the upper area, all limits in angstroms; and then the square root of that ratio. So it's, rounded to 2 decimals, 0.20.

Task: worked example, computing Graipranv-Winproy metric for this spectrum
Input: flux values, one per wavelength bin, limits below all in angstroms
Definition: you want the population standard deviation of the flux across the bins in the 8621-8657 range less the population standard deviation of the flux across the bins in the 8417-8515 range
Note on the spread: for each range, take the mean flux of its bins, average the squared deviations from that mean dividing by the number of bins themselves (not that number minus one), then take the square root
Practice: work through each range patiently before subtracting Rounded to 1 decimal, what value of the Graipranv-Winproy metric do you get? -0.1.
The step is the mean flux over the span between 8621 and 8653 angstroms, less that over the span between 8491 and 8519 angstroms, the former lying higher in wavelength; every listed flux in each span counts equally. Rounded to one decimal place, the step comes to -0.1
